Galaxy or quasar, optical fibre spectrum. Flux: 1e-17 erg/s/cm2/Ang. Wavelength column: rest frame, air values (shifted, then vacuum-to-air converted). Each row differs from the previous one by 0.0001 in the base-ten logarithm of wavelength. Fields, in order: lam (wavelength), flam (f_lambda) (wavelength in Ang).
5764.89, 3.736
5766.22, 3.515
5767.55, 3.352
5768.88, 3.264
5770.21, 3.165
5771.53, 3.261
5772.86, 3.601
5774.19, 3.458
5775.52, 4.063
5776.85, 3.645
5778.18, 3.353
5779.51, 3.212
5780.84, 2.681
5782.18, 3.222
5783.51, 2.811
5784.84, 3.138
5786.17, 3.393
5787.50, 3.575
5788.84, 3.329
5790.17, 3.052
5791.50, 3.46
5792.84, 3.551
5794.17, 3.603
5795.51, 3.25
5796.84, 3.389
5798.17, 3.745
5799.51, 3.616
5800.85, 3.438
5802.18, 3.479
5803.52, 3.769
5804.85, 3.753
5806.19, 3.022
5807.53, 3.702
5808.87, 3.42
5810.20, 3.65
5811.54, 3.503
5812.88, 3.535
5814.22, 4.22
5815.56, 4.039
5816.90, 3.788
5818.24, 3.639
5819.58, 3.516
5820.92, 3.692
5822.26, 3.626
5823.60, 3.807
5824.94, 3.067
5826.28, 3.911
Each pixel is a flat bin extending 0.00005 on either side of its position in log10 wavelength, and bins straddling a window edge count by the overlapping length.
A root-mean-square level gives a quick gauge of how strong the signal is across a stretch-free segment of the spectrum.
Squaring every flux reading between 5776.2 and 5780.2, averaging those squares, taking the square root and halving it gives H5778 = 1.70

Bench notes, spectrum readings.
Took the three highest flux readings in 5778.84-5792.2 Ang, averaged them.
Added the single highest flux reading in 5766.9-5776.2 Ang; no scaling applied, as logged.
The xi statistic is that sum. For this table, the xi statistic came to 7.54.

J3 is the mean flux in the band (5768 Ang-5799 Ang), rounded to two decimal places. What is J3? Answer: 3.36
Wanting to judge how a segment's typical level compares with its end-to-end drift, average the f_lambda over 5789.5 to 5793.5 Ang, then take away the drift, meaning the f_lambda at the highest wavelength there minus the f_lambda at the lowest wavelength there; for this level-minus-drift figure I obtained 2.9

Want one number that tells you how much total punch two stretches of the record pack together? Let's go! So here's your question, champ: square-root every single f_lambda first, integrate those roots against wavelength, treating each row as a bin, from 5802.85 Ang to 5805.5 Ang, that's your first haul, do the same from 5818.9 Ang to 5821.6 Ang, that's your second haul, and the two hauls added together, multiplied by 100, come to 1027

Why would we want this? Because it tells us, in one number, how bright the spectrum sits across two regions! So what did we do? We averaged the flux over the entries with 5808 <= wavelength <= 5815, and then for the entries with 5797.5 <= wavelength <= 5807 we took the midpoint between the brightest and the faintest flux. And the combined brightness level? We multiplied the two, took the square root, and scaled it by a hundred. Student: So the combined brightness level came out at 353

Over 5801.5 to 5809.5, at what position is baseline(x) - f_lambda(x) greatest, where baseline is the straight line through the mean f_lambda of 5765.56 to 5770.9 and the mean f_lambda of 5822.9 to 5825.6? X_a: 5806.19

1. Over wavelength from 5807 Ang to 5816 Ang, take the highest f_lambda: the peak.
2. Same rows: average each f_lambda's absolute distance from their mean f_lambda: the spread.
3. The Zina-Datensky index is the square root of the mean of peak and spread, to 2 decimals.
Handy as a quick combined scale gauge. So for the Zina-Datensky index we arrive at 1.49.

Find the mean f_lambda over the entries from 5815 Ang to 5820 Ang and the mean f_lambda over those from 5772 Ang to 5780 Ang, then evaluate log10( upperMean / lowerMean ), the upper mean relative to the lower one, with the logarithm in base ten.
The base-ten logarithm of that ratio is 0.023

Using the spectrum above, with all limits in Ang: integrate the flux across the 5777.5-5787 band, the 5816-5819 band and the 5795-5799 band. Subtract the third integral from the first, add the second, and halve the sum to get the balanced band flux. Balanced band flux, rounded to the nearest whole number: 13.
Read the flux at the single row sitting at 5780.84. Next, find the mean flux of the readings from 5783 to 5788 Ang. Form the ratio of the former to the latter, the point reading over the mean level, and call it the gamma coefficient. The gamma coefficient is 0.83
